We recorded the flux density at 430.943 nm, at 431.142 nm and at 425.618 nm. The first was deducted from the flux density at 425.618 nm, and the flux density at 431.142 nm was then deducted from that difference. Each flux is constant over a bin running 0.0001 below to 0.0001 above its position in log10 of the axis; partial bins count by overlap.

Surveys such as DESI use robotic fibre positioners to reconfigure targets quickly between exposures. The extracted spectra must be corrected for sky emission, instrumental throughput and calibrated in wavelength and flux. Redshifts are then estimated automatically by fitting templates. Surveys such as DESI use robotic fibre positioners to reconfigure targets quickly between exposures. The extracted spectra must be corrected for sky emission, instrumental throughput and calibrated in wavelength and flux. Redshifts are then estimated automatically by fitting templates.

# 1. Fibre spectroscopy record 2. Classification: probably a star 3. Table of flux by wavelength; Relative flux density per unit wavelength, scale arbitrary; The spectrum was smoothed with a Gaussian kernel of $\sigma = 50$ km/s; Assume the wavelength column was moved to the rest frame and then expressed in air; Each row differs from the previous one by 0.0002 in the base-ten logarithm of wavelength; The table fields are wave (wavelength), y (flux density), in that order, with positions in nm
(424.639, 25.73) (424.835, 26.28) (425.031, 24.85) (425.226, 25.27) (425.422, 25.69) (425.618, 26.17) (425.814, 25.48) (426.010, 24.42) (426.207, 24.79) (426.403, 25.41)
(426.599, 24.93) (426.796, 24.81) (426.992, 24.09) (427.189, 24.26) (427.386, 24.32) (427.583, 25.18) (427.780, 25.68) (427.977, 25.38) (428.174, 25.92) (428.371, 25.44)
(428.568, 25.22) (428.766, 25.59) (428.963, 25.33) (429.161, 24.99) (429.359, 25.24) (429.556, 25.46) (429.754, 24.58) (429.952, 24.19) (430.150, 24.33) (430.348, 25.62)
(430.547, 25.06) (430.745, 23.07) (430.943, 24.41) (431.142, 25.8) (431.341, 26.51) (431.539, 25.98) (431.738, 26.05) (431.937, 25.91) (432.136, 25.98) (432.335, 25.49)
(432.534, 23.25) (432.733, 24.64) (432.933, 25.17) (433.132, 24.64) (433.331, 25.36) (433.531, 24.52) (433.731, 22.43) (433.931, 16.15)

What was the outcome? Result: -24.0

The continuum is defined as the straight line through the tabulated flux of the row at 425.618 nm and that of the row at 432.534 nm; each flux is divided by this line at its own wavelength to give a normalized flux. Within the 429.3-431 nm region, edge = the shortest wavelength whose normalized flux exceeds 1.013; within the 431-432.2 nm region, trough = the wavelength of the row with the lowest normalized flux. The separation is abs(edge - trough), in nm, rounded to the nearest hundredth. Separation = 1.78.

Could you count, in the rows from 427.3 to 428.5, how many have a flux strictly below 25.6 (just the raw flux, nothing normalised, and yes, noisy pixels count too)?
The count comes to 4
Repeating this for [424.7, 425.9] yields 3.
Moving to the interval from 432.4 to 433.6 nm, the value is 6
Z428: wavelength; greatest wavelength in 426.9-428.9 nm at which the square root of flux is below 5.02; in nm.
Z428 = 427.583 nm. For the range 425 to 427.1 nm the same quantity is 426.992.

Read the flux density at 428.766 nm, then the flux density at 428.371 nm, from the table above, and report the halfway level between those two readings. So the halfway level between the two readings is 25.5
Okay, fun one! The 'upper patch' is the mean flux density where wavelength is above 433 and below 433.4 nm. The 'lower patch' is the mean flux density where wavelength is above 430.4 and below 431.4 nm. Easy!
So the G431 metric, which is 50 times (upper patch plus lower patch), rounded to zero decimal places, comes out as 2498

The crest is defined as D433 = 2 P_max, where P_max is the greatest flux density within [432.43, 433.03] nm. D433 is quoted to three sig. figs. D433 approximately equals 50.3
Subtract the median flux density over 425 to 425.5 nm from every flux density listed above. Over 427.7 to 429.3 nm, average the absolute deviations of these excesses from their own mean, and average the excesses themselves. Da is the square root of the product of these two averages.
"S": 0.19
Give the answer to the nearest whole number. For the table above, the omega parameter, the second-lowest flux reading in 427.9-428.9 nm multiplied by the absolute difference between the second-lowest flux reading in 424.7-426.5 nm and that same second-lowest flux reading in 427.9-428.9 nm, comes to 15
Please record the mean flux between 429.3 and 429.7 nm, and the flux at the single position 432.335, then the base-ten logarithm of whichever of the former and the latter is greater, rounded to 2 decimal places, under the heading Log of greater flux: 1.41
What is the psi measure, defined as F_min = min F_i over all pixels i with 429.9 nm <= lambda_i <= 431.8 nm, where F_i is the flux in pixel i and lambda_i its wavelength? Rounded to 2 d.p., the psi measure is 23.07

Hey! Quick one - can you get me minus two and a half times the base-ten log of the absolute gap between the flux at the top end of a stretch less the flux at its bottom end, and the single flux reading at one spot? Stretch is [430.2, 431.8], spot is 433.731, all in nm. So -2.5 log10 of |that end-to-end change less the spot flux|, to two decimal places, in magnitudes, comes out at -3.36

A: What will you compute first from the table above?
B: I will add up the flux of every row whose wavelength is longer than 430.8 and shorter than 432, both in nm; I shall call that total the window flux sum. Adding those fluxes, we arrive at 155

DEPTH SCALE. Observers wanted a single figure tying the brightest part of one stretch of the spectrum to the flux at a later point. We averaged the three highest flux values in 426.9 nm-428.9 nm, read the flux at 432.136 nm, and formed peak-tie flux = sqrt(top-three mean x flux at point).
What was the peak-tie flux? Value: 25.9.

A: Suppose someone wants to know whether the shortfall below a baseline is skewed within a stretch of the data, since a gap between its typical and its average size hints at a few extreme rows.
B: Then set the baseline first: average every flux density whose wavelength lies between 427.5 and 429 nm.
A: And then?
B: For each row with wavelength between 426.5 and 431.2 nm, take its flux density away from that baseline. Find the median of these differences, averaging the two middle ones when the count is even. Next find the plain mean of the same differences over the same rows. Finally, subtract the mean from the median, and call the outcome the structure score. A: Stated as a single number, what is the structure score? -0.2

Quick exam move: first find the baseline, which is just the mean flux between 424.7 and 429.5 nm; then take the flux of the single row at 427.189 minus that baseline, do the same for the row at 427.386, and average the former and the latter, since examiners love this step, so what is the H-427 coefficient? -0.9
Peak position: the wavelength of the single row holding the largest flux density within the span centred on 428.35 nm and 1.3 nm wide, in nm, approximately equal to 428.174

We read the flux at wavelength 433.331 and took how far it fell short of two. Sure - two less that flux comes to -23.4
